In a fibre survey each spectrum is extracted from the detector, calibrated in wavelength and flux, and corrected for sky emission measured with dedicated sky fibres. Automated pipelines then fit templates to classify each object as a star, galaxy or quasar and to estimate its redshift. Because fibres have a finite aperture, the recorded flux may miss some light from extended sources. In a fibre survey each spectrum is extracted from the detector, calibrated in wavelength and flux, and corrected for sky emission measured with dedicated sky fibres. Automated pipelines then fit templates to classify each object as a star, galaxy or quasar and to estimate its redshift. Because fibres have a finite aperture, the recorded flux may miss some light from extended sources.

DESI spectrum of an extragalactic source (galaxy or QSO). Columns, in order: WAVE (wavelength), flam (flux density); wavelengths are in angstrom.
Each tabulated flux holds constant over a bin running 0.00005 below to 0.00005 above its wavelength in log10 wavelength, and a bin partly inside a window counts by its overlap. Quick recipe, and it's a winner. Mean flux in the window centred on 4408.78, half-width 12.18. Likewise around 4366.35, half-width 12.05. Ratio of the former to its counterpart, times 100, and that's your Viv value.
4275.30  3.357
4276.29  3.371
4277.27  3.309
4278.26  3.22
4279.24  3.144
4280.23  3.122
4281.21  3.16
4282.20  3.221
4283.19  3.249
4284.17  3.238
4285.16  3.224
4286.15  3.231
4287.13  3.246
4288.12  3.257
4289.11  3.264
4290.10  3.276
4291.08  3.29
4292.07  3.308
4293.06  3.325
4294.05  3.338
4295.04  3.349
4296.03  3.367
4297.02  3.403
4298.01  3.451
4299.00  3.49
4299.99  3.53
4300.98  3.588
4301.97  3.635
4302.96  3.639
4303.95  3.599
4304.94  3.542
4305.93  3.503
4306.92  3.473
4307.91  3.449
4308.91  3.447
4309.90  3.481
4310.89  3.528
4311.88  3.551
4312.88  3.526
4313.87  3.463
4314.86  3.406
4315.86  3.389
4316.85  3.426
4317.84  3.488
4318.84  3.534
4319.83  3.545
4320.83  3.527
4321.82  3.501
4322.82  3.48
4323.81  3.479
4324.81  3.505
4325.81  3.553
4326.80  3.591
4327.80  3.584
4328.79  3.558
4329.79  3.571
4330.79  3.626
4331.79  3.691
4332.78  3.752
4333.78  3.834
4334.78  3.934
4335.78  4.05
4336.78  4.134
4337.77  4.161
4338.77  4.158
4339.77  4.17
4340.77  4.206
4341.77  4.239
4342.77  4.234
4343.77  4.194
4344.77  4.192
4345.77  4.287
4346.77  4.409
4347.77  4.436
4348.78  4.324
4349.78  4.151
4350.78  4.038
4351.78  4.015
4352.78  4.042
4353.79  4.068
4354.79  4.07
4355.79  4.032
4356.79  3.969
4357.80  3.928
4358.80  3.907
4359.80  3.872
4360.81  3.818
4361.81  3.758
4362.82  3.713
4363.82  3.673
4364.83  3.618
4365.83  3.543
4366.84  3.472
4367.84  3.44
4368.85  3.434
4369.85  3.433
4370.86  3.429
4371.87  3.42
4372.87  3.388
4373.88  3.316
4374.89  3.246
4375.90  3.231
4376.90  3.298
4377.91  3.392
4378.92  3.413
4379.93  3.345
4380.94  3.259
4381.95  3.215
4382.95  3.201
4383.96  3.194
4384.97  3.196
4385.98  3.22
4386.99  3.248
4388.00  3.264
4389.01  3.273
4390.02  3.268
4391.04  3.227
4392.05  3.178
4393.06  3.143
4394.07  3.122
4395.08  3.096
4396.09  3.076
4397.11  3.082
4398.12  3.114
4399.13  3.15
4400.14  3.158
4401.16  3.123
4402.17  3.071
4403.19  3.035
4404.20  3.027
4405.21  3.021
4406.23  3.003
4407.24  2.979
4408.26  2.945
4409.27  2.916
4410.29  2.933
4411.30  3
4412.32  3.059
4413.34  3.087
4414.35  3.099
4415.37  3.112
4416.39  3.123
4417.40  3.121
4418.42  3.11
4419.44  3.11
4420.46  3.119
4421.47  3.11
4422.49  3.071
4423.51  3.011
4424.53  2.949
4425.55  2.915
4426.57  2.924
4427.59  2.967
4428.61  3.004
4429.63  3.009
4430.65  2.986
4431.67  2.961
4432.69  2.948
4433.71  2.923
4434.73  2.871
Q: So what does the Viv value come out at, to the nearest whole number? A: 85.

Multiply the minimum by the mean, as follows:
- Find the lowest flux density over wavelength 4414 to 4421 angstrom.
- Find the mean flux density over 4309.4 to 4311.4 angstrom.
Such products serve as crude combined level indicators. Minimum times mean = 11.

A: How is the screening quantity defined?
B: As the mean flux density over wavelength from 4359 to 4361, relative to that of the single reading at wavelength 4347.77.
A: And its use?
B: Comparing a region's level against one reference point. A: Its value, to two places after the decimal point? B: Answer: 0.87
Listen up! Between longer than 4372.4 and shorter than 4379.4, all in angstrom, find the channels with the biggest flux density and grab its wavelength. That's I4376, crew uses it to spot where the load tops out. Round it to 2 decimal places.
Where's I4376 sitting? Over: 4378.92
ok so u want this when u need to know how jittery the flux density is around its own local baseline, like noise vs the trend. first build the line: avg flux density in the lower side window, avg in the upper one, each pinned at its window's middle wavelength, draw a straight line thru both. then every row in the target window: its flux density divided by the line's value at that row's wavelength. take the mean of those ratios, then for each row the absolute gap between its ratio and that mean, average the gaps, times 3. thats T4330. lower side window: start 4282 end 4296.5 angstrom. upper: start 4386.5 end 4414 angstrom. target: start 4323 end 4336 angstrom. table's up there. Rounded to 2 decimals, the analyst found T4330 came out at 0.14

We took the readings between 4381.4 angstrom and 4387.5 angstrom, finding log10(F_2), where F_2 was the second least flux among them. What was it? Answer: 0.505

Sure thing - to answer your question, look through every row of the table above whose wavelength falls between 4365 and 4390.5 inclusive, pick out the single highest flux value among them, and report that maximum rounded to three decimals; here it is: 3.543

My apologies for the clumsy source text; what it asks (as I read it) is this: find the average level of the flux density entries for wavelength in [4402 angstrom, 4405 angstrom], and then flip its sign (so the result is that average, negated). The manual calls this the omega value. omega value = -3.0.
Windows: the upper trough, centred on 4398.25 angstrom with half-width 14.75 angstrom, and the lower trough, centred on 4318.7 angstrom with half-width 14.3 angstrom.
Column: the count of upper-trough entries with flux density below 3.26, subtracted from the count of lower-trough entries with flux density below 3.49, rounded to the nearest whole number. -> -15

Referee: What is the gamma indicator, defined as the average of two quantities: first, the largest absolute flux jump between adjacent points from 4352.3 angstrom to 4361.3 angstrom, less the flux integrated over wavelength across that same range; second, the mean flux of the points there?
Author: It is -16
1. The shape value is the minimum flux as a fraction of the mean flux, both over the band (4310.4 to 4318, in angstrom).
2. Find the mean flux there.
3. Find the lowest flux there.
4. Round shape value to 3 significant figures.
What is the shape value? 0.976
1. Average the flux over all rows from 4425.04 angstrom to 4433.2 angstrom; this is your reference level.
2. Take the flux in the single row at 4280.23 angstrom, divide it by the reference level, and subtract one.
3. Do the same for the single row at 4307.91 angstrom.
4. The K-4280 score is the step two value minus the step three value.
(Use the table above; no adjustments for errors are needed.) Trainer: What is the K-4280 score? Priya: -0.11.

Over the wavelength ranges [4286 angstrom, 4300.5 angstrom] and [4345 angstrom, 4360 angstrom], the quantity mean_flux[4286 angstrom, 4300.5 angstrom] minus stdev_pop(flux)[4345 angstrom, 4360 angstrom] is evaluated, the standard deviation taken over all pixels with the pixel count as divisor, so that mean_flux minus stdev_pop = 3.17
